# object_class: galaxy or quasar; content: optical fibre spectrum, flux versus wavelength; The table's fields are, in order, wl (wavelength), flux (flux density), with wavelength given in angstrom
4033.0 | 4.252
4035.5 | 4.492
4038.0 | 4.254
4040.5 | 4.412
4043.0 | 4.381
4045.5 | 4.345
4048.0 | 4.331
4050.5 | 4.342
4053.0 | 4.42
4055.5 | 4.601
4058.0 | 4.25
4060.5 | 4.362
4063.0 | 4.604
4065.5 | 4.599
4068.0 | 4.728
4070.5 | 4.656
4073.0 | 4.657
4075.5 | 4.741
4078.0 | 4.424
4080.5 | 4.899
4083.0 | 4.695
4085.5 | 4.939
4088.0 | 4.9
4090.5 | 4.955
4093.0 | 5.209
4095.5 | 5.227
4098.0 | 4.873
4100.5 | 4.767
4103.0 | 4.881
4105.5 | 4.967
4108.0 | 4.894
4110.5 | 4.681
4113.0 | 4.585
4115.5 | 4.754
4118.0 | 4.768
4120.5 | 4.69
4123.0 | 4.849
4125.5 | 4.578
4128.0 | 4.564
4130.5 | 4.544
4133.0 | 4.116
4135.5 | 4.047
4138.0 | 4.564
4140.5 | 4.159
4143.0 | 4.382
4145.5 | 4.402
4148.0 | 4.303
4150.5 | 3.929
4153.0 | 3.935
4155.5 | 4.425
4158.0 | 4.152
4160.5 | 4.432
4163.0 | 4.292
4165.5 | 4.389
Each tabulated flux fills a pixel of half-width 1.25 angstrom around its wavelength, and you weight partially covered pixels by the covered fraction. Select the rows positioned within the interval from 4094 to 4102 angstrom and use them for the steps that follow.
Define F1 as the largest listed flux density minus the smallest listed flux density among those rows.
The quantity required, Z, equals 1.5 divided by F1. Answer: 3.3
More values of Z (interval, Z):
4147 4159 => 3.0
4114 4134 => 2.0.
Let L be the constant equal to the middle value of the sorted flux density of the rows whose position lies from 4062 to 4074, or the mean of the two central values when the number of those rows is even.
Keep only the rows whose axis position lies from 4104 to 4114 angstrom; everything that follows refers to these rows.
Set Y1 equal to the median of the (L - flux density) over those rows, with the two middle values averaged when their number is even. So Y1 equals -0.13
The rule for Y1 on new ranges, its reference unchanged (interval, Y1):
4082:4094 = -0.28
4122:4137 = 0.10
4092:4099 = -0.55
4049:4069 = 0.15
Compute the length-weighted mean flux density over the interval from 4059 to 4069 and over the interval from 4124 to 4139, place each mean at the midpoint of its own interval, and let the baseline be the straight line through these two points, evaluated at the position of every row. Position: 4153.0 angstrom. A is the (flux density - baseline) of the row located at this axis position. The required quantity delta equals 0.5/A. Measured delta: -1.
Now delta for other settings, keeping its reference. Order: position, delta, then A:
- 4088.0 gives 1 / 0.4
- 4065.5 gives 12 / 0.0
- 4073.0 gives 4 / 0.1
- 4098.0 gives 1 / 0.4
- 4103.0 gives 1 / 0.4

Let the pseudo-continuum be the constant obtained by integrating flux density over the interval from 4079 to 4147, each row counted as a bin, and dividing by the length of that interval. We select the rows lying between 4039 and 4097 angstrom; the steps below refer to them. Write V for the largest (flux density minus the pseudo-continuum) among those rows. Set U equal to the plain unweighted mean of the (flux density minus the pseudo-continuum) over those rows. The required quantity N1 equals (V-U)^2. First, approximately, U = -0.06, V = 0.53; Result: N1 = 0.35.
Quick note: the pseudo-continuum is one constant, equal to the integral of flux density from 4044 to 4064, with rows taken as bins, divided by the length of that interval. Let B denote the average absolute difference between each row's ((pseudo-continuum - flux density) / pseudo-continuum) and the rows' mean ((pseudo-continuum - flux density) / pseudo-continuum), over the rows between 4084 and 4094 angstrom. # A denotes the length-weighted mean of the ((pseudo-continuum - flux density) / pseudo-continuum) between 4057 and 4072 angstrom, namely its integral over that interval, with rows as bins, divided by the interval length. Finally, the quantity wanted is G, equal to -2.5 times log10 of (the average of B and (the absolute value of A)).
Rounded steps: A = -0.031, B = 0.024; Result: 3.9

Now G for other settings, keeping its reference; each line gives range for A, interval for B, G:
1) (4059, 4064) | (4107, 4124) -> 4.5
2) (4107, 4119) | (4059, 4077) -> 3.3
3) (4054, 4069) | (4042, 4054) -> 4.5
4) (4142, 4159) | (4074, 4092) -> 3.5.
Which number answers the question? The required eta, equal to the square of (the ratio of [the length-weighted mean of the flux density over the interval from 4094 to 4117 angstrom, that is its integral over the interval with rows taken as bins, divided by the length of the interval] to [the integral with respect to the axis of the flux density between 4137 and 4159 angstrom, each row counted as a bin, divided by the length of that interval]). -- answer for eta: 1.30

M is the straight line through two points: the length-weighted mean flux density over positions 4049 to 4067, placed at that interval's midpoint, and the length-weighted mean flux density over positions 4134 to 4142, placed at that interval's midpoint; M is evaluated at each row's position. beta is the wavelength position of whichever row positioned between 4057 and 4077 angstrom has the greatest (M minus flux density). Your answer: 4058.0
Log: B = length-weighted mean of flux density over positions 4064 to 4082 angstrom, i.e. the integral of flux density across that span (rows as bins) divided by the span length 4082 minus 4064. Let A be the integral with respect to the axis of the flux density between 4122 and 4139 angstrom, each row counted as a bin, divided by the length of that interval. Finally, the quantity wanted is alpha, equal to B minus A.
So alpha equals 0.21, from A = 4.46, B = 4.67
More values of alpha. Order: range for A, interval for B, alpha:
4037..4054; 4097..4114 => 0.45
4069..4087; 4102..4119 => 0.07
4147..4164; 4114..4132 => 0.46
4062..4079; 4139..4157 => -0.41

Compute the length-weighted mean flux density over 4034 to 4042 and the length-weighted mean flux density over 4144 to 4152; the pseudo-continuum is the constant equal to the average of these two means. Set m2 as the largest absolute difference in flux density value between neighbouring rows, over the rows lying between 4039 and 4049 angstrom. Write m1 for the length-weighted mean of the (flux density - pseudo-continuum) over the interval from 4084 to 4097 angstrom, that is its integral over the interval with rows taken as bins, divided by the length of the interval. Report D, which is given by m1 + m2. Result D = 0.78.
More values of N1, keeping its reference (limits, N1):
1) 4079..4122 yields 0.13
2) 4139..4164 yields 0.04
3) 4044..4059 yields 0.05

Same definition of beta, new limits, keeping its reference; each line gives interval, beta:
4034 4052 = 4038.0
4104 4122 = 4113.0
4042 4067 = 4058.0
